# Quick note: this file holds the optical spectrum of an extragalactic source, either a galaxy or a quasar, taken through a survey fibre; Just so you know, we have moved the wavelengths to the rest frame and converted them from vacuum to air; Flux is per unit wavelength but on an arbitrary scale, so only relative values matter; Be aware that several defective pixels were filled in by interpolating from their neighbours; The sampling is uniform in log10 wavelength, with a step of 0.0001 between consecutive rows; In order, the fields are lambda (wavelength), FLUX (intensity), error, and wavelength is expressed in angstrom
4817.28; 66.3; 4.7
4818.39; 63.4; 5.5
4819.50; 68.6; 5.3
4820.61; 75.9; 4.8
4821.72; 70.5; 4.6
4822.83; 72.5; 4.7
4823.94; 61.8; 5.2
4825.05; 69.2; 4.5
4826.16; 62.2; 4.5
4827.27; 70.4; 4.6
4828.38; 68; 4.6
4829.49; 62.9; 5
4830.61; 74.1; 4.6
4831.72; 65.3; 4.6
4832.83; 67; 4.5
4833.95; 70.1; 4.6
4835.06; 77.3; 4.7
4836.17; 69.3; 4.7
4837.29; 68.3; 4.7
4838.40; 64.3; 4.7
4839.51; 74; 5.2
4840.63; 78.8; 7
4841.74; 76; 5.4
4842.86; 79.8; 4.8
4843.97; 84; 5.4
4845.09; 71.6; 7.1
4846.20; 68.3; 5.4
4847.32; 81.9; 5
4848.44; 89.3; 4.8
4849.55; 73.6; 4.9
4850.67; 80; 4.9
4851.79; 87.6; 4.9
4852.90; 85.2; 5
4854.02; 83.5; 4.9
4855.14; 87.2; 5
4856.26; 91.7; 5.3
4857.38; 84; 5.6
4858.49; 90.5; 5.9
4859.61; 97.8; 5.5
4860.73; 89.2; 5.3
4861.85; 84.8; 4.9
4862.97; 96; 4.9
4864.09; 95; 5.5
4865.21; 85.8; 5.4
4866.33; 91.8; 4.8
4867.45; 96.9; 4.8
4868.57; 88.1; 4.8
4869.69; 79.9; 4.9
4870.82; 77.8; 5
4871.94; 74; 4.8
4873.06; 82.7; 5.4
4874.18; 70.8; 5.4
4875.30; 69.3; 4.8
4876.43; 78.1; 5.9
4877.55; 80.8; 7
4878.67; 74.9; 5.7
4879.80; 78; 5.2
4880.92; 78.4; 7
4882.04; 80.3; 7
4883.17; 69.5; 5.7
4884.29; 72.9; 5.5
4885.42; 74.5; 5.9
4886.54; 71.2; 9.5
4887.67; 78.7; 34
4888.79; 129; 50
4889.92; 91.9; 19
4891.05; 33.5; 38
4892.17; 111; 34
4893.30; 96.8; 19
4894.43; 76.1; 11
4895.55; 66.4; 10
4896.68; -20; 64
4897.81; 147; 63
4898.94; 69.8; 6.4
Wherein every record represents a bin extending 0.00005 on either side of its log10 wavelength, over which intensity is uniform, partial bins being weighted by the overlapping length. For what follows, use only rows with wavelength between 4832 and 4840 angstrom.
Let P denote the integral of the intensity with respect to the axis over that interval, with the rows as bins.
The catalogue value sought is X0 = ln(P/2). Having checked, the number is 5.63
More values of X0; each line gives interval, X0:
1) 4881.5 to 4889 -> 5.71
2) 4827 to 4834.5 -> 5.54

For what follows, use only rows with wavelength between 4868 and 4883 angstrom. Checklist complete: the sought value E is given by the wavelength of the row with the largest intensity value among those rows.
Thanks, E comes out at 4868.57 angstrom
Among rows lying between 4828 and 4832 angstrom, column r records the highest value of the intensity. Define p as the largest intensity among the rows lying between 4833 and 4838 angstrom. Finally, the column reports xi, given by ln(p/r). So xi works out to 0.0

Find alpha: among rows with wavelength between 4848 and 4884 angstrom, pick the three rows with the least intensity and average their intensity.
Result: 69.9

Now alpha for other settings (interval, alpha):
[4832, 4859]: 66.5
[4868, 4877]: 71.4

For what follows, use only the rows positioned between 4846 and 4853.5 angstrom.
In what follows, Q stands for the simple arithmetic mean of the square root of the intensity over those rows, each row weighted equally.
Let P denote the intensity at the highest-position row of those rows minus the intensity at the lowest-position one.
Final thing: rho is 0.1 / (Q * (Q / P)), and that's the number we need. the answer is 0.021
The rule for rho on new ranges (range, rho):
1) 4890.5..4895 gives 0.056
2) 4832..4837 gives 0.003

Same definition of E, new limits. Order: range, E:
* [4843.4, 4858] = 4856.26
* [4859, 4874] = 4859.61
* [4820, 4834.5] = 4820.61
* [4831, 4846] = 4843.97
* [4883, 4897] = 4888.79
